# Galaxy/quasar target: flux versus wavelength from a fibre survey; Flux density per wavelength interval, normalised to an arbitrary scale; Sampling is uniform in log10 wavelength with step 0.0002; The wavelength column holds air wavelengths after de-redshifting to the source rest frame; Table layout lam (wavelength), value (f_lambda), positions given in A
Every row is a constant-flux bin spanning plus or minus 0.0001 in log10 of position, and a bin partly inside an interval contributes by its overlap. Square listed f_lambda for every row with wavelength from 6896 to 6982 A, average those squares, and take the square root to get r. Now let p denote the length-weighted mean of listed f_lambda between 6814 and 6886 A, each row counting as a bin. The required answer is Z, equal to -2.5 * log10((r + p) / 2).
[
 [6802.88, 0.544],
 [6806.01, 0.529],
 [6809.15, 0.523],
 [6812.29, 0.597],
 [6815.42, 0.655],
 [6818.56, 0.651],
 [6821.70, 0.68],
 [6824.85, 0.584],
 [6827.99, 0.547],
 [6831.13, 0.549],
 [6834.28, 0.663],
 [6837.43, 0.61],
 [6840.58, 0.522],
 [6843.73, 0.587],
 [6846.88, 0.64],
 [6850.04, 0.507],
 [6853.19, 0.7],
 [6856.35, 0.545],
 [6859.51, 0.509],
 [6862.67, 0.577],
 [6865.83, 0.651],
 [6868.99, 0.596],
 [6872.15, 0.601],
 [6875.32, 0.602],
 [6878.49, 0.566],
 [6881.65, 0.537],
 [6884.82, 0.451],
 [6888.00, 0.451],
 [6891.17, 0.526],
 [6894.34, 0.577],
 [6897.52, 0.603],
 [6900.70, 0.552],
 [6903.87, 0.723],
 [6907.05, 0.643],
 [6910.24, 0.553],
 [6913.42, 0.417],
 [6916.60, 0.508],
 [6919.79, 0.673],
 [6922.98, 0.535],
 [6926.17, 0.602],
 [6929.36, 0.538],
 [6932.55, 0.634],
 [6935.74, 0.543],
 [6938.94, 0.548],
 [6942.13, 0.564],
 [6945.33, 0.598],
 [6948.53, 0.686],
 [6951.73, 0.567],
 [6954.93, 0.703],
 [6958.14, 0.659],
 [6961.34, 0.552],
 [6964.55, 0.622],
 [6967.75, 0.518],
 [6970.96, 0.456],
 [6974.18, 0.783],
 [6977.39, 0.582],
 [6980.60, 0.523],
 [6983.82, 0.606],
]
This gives 0.570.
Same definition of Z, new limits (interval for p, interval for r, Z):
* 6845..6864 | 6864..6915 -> 0.600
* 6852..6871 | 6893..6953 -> 0.572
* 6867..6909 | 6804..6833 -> 0.587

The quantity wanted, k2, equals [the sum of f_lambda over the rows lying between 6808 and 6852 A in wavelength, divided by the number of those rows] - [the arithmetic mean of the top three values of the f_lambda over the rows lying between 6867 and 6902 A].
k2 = -0.008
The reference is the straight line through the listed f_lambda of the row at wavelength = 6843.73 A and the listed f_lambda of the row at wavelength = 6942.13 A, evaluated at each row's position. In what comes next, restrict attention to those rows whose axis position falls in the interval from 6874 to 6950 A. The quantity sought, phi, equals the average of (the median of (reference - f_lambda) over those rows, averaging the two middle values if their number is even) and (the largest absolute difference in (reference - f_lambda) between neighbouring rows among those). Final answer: 0.093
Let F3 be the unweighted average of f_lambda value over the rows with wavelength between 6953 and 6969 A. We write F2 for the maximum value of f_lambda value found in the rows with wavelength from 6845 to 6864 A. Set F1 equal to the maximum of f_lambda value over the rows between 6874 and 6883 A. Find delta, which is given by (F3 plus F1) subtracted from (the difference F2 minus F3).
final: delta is -1.12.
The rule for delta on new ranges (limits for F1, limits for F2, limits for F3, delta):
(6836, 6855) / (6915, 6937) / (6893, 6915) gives -1.19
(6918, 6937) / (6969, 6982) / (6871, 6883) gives -1.04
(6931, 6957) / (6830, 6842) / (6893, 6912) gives -1.26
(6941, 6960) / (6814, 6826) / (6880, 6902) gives -1.08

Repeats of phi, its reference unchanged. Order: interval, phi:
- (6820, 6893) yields 0.101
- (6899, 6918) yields 0.096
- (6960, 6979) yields 0.159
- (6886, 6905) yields 0.091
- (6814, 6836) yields 0.028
